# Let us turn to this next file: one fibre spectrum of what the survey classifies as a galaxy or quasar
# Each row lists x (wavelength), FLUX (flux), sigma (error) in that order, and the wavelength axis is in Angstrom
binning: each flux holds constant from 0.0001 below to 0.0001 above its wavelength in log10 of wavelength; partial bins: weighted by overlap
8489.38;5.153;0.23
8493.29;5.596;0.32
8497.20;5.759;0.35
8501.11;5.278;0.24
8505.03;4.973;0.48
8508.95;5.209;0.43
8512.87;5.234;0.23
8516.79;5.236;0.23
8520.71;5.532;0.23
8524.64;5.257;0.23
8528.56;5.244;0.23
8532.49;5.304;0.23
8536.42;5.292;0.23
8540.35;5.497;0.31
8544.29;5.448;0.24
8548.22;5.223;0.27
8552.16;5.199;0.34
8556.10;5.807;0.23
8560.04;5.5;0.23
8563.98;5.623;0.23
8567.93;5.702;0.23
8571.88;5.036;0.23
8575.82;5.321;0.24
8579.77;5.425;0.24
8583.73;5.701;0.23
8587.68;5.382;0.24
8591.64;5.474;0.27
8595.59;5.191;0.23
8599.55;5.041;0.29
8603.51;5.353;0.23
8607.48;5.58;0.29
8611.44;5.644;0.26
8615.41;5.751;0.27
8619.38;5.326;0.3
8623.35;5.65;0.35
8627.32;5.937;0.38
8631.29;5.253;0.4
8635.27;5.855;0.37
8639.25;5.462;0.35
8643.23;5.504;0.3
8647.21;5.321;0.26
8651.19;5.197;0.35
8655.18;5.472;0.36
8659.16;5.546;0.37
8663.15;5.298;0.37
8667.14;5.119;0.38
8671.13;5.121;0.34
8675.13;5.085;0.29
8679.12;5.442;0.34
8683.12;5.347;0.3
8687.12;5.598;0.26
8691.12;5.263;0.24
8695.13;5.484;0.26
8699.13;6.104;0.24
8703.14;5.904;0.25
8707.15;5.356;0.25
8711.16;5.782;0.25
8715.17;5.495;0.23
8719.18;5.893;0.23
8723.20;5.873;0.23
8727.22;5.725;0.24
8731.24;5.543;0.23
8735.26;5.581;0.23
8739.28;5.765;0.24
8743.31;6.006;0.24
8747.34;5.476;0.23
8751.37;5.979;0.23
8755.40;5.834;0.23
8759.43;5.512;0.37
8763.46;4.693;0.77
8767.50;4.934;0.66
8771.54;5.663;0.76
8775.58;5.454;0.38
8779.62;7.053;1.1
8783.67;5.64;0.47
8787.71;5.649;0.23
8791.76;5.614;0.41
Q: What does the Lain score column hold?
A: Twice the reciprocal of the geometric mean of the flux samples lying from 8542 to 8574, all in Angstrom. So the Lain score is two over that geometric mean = 0.368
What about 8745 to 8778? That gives 0.368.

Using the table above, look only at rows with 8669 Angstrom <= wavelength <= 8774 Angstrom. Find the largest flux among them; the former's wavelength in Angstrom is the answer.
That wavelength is 8699.13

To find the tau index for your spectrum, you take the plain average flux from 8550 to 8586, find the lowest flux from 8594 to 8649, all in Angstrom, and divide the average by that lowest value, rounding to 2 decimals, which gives 1.09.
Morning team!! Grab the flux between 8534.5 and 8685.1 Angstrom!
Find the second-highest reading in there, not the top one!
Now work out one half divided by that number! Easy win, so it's 0.0854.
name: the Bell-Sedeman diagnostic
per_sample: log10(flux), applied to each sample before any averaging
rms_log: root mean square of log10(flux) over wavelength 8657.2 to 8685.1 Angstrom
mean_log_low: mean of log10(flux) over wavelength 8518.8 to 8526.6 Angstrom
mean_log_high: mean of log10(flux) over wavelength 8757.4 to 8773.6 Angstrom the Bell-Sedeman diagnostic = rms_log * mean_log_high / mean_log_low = 0.706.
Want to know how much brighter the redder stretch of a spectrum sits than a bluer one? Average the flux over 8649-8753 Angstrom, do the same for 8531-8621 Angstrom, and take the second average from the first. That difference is 0.13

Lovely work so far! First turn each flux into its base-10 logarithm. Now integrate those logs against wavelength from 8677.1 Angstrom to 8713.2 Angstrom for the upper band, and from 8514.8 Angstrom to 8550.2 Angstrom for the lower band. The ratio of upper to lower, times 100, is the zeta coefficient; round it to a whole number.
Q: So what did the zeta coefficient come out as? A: 105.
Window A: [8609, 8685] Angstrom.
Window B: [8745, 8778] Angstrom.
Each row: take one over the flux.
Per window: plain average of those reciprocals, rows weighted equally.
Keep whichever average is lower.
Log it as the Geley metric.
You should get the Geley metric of 0.184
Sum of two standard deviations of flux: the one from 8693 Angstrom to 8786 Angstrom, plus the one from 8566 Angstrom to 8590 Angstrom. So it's 0.7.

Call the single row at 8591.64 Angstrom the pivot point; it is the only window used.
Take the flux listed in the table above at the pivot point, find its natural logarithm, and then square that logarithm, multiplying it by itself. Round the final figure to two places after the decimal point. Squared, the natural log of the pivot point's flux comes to 2.89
